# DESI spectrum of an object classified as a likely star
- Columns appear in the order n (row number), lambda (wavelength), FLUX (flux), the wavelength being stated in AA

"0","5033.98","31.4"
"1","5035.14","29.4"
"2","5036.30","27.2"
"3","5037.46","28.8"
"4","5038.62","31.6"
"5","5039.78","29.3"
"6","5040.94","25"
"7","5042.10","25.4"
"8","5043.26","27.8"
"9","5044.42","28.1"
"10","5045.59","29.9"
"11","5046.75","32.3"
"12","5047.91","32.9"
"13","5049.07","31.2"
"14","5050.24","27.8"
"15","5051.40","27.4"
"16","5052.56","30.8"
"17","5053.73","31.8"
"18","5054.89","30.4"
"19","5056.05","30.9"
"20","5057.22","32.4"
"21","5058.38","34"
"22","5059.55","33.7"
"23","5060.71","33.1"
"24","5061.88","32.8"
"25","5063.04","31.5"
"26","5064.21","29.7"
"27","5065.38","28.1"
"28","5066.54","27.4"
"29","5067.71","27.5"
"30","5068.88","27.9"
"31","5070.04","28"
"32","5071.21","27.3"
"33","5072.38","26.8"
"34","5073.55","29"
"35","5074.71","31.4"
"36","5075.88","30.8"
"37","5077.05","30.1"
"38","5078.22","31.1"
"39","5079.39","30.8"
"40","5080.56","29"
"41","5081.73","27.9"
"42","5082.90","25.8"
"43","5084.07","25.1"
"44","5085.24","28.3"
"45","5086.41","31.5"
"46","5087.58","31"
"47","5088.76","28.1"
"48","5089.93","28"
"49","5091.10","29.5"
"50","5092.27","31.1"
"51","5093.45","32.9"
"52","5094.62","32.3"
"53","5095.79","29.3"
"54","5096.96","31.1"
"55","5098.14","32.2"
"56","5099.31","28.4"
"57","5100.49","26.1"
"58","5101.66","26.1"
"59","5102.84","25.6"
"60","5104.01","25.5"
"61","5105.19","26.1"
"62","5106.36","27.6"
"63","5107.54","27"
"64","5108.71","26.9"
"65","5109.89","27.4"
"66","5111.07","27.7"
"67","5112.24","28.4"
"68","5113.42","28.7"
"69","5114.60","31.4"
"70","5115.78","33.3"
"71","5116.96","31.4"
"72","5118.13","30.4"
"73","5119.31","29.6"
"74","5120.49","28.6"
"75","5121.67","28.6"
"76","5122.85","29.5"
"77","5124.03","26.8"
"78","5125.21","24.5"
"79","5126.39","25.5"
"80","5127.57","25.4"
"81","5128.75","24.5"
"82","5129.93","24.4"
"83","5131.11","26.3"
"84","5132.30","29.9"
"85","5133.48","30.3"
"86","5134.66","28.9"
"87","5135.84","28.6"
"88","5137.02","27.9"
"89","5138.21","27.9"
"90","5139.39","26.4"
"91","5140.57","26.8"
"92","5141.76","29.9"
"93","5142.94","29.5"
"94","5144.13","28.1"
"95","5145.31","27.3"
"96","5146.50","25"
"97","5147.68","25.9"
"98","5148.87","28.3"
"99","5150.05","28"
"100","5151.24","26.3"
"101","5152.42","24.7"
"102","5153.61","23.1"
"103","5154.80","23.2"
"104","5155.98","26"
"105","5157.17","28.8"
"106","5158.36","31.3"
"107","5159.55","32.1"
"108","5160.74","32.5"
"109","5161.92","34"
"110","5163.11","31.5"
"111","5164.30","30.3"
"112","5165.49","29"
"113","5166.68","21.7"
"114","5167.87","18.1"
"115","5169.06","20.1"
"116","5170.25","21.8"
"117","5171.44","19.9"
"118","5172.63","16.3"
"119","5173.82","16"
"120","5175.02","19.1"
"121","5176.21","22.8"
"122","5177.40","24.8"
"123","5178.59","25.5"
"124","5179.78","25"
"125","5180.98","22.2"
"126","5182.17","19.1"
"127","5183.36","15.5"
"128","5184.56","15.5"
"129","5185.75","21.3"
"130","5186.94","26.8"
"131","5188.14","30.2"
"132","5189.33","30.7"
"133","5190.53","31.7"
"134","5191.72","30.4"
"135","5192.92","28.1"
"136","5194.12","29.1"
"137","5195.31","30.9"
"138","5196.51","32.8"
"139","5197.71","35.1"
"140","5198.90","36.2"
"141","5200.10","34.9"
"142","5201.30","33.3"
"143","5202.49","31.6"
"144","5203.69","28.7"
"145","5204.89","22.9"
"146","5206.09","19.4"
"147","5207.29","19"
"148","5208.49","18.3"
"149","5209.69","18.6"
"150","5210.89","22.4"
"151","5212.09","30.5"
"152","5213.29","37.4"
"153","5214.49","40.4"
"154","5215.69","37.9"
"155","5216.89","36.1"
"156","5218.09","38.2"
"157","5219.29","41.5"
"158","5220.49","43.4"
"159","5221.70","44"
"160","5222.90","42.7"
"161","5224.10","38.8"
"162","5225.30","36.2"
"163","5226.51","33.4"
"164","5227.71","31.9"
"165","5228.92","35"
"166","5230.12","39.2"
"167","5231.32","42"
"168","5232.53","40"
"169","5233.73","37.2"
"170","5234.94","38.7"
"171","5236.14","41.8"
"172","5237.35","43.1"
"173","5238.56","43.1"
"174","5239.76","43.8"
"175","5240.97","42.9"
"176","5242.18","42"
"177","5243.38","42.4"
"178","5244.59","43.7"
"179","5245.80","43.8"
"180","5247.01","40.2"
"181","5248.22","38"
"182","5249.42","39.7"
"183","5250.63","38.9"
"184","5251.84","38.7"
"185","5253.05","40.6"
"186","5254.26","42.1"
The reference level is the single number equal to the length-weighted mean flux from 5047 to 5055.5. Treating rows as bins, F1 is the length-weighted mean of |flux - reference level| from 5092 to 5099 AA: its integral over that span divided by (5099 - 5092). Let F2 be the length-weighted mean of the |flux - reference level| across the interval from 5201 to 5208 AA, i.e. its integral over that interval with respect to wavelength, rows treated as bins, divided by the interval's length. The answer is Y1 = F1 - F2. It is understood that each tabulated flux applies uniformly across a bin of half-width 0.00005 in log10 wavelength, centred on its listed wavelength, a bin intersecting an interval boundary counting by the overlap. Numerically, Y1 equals -4.7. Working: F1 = 1.5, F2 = 6.2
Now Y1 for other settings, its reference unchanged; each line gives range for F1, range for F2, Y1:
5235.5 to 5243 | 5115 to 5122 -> 11.0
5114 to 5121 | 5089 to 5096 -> -0.4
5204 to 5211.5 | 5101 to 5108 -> 5.8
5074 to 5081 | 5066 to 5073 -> -2.2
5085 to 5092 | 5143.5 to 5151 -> -1.8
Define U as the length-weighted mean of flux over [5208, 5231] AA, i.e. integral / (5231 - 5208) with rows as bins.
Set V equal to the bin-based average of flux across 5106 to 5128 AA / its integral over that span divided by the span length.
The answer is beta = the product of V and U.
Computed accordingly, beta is 1000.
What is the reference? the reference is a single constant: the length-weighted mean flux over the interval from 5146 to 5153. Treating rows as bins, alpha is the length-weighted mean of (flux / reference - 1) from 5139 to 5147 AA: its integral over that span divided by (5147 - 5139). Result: 0.05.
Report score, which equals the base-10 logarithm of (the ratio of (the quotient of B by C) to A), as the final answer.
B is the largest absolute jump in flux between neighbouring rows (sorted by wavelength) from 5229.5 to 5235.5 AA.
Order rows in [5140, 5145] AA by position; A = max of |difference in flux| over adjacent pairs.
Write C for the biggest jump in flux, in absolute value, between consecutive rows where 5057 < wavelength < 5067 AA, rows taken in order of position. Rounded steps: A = 3.1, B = 2.80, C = 1.8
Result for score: -0.30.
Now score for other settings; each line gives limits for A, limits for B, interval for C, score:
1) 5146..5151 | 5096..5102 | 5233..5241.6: -0.29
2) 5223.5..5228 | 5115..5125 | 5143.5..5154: -0.40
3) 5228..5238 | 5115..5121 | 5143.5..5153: -0.72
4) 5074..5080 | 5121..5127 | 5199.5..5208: -0.33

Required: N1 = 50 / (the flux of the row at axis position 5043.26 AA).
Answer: 1.80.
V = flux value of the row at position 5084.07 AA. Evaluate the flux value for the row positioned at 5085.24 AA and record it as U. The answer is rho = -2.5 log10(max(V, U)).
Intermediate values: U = 28.3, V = 25.1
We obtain -3.63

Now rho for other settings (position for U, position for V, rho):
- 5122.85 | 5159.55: -3.77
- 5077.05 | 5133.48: -3.70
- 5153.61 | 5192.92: -3.62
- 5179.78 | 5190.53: -3.75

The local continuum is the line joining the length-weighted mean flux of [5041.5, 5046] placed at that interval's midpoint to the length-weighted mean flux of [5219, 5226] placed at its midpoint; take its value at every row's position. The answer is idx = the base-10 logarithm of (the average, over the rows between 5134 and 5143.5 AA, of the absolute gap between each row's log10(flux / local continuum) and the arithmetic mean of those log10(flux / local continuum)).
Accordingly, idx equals -1.82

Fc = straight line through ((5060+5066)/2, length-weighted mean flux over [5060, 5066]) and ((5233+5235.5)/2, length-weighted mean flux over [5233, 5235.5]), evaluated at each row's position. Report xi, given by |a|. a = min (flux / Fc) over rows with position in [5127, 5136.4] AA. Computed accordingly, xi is 0.72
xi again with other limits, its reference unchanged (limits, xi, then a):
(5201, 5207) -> 0.53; 0.53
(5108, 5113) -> 0.82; 0.82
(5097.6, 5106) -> 0.78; 0.78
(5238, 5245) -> 1.09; 1.09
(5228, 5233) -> 0.93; 0.93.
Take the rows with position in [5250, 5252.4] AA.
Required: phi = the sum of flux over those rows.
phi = 78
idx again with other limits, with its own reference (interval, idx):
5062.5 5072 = -1.74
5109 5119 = -1.63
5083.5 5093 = -1.61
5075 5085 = -1.50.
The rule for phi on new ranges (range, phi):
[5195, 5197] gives 64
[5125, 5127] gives 50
